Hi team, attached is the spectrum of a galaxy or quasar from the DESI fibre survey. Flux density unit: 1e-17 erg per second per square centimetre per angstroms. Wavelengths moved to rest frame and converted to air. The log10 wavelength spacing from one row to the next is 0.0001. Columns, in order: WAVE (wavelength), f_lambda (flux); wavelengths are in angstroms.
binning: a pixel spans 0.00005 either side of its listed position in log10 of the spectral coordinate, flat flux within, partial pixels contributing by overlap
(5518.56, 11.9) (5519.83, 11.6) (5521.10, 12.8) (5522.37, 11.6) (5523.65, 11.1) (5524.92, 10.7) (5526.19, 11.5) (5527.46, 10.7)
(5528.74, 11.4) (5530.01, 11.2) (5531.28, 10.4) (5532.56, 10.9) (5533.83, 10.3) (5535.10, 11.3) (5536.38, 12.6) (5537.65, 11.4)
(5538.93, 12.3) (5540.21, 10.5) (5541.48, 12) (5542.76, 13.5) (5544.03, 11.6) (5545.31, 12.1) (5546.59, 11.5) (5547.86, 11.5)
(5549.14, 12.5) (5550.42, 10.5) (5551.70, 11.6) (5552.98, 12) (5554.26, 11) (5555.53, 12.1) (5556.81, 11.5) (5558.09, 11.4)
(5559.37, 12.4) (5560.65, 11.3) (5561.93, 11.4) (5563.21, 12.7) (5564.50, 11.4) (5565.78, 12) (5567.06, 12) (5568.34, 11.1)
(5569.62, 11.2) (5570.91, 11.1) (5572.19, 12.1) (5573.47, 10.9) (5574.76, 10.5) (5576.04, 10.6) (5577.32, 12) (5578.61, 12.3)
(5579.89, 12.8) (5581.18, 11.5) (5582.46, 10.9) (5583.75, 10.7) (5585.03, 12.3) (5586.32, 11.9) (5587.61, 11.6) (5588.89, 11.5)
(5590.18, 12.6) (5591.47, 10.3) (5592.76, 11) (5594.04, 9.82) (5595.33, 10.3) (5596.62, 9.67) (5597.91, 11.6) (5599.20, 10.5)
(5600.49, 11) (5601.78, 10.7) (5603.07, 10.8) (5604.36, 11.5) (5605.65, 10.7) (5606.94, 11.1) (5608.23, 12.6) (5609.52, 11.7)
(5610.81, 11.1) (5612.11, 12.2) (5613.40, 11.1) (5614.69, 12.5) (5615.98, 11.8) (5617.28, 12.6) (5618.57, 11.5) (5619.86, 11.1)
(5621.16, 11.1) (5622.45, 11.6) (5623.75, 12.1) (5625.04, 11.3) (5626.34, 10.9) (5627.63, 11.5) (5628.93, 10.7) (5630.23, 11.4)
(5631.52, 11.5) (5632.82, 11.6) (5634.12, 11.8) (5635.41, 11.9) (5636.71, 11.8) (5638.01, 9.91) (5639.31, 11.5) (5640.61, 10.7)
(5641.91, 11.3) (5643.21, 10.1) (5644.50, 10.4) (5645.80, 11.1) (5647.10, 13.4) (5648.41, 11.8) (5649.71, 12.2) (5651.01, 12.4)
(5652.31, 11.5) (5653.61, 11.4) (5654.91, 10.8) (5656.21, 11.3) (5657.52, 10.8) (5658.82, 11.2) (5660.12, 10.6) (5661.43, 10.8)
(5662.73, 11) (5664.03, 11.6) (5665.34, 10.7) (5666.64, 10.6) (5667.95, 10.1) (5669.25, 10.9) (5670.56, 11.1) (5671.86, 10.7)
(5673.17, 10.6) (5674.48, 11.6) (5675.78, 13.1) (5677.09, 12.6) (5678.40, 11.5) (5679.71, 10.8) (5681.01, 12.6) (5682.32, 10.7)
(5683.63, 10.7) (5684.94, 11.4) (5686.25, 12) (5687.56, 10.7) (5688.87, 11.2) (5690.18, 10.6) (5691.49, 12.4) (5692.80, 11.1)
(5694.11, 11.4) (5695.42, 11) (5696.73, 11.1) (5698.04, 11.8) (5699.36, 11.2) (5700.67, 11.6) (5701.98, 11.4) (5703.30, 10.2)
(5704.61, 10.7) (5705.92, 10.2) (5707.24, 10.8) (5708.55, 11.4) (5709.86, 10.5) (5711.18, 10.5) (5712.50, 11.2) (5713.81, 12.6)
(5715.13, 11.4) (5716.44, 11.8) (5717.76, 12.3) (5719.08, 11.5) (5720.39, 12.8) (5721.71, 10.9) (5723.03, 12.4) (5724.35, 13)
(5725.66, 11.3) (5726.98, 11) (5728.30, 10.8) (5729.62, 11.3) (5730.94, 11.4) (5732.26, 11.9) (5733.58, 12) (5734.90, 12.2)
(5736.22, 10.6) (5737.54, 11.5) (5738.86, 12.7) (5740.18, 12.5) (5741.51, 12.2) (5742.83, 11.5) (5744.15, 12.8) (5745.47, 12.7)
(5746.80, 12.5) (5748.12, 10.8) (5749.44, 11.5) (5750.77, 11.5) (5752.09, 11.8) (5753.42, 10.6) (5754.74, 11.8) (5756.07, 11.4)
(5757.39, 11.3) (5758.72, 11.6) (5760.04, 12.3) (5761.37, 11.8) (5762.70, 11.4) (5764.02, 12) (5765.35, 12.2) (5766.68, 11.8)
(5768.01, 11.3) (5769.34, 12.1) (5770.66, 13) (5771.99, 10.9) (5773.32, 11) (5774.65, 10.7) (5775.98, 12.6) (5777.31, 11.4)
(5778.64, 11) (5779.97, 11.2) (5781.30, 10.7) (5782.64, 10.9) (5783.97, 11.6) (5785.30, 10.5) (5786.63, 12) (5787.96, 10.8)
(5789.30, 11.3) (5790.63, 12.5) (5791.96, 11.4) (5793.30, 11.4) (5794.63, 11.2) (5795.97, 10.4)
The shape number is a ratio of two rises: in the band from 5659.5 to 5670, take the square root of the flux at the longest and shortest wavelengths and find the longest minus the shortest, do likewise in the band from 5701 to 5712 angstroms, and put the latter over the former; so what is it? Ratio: -3.0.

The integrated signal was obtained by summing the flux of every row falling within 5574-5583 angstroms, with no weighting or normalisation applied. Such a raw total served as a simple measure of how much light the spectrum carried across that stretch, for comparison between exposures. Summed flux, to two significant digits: 81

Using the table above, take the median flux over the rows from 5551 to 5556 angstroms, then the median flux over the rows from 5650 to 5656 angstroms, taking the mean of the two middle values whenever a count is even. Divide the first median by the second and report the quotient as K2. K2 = 1.03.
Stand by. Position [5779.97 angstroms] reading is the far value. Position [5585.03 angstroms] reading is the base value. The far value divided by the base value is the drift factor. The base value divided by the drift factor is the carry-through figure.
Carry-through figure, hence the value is 13.5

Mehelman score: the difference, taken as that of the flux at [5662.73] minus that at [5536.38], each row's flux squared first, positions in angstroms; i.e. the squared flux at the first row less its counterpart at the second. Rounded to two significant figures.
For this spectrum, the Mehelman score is -38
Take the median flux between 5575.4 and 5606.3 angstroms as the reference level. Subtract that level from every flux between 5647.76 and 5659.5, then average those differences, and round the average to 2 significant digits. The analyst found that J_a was 0.49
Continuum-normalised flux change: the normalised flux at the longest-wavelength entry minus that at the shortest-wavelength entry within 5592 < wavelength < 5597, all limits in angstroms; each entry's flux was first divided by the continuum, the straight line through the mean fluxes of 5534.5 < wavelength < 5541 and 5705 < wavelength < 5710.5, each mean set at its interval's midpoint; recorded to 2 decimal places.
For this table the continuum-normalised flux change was -0.12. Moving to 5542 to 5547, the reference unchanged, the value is -0.17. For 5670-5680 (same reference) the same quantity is -0.02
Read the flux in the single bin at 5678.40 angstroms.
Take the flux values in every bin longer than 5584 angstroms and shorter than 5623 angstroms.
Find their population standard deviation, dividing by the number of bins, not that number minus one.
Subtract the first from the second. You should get -10.7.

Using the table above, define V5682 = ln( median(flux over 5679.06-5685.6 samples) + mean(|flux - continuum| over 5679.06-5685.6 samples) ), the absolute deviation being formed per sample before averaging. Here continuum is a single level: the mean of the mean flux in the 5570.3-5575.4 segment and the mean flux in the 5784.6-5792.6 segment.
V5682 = 2.44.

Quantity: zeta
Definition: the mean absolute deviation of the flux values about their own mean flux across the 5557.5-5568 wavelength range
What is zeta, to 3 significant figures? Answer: 0.450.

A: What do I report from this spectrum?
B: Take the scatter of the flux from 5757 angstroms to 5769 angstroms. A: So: 0.4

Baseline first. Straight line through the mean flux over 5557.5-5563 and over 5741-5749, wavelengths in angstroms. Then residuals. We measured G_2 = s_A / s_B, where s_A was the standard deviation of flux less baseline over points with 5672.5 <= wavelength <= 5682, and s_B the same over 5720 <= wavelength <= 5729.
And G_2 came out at 1.00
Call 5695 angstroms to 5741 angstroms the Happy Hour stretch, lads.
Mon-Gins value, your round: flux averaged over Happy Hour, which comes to 11.5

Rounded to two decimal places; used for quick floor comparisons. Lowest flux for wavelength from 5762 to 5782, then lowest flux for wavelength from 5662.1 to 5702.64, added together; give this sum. 20.80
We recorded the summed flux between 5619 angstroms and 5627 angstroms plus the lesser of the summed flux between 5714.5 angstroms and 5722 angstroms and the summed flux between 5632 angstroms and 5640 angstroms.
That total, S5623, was 136.6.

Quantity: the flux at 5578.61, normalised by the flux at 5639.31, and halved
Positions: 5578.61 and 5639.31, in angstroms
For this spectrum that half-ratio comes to 0.53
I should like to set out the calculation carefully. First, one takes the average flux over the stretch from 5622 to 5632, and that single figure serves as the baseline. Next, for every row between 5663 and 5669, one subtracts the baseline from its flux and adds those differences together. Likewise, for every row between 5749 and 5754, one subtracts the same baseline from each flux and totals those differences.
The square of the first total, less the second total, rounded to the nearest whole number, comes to 6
